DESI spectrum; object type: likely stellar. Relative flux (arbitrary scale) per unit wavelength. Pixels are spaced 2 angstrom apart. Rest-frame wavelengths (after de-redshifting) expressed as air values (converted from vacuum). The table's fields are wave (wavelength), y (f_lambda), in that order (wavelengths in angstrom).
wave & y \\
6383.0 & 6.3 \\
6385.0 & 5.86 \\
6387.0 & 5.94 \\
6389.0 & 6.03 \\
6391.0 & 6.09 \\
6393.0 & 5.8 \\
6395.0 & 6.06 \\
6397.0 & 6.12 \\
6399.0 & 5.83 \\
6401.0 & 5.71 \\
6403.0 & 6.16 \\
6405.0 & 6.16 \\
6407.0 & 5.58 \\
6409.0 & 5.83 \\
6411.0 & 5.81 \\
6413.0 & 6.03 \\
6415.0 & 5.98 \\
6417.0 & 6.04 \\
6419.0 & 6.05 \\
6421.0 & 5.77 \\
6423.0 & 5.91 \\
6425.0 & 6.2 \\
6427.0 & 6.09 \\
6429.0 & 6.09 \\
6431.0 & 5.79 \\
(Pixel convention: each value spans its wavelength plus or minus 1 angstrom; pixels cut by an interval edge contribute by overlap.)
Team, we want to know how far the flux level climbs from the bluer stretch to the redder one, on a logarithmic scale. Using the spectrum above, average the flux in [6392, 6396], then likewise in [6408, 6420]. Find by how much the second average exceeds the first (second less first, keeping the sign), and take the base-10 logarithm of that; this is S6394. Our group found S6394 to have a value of -1.6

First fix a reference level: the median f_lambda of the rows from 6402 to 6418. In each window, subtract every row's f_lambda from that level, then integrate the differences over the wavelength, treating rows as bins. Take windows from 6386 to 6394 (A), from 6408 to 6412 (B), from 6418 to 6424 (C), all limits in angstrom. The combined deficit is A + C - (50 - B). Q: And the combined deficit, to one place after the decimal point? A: -48.4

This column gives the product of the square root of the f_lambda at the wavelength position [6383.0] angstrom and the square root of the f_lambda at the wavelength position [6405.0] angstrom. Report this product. 6.23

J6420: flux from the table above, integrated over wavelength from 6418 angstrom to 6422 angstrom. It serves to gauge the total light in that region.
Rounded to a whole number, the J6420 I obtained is 24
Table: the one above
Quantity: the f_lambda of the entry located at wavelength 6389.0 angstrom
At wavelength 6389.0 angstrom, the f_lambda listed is 6.03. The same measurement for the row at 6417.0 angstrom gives 6.04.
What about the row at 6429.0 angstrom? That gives 6.09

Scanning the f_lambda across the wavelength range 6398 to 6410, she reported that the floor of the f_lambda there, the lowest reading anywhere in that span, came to 5.58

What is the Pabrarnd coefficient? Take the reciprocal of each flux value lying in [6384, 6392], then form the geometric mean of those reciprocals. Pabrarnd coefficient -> 0.167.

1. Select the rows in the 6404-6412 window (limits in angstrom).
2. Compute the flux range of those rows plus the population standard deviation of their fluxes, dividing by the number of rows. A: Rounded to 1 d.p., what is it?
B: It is 0.8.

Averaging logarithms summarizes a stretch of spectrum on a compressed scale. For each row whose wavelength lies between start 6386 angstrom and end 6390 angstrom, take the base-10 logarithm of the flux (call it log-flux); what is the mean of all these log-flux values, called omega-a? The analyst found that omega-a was 0.777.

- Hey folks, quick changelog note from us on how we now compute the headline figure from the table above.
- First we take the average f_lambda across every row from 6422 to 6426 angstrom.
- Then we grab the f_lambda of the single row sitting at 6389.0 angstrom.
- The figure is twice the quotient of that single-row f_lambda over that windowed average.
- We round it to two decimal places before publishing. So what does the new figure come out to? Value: 1.99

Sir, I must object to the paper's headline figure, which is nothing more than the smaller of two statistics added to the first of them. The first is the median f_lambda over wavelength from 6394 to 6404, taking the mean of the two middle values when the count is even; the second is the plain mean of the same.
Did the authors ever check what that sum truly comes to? 12.0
